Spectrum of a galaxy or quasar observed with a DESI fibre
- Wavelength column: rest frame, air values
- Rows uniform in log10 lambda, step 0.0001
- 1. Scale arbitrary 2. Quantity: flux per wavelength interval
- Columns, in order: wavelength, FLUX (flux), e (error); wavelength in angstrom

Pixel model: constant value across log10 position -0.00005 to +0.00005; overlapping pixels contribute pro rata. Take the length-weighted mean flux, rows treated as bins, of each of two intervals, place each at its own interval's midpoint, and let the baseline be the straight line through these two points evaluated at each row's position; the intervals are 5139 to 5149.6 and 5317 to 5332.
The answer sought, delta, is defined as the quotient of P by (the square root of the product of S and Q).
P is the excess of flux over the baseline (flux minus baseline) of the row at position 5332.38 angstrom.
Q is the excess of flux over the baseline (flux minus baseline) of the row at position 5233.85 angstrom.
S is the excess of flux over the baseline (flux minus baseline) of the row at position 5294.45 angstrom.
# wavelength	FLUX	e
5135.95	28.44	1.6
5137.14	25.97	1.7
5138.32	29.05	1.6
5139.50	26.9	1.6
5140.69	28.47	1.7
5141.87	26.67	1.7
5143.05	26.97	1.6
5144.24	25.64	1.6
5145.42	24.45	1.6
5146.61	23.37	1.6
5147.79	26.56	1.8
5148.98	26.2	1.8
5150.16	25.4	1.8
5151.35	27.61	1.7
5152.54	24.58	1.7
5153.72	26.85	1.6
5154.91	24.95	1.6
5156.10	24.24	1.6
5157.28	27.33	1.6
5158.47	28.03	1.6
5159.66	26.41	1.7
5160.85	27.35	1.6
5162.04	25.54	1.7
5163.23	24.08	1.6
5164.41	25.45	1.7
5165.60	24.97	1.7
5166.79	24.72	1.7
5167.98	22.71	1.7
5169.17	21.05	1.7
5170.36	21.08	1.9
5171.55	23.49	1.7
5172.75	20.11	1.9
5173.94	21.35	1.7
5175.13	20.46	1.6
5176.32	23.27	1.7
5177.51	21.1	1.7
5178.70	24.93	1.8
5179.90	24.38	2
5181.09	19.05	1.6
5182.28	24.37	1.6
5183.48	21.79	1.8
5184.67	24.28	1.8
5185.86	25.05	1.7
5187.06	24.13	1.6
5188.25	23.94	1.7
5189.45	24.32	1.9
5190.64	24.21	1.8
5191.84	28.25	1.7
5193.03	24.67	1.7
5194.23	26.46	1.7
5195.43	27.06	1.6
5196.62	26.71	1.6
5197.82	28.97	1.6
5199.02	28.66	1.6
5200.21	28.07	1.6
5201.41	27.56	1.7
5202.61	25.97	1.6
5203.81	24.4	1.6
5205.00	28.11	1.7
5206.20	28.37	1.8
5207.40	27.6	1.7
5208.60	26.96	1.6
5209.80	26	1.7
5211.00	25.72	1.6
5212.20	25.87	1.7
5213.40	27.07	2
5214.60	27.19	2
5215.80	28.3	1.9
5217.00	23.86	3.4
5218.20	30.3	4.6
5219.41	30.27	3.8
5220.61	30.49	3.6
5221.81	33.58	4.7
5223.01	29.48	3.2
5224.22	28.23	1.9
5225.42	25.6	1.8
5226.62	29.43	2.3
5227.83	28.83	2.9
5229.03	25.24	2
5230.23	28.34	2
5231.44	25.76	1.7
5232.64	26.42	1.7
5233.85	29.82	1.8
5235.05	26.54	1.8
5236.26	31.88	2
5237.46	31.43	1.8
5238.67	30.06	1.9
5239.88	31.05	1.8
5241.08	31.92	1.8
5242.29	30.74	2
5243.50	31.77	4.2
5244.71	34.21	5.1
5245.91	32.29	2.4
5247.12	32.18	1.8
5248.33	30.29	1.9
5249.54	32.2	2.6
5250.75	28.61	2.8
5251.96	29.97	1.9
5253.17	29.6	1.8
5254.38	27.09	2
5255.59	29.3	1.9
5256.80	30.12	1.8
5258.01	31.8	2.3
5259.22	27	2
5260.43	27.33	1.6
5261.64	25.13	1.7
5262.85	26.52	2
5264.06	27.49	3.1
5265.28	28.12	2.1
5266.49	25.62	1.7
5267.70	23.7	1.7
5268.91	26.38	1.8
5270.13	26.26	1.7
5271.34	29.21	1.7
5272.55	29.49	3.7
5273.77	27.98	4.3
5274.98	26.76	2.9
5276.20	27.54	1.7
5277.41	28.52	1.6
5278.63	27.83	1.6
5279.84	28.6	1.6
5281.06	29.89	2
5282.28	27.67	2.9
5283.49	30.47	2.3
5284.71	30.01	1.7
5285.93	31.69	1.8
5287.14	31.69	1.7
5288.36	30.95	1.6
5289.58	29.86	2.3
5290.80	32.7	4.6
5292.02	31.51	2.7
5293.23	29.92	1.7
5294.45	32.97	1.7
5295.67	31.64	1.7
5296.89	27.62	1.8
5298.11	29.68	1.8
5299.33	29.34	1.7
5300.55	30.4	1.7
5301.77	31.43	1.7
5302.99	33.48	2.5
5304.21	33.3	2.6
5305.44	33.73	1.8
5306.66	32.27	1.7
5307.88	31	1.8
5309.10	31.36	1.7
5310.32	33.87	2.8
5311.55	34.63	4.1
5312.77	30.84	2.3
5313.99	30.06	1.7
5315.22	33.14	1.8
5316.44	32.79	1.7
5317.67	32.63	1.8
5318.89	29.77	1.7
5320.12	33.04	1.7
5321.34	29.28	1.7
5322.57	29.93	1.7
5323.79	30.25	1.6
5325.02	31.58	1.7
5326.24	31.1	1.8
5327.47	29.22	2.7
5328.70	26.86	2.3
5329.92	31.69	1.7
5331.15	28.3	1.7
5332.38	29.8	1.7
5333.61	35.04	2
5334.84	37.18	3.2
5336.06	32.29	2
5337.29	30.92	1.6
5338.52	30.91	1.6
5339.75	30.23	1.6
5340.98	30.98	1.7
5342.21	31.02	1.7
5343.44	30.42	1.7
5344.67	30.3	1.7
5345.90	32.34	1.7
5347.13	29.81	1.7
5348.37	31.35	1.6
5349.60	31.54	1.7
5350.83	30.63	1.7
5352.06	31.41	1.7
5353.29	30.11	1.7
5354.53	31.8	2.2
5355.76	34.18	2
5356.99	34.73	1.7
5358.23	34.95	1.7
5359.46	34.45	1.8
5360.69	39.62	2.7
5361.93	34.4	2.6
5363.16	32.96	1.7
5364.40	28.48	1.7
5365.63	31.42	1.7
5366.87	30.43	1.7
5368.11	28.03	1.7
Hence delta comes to -0.3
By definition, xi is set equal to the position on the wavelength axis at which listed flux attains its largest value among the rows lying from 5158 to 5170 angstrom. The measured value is 5158.47 angstrom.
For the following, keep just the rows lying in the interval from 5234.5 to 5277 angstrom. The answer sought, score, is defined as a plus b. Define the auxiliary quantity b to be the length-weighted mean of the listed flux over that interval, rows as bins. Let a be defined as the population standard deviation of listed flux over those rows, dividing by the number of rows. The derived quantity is 32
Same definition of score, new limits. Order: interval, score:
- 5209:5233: 30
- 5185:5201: 28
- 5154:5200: 27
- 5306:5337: 34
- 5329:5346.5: 34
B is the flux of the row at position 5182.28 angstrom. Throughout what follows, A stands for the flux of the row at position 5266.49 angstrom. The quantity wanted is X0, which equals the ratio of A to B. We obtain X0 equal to 1.05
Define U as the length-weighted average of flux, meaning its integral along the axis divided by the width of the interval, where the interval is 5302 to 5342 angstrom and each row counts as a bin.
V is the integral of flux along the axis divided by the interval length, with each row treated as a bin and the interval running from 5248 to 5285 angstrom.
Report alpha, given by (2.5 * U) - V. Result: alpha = 50.8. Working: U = 31.6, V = 28.2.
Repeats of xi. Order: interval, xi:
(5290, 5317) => 5311.55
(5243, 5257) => 5244.71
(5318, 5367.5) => 5360.69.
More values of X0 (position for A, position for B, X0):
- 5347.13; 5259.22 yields 1.10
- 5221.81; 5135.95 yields 1.18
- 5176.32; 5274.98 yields 0.87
